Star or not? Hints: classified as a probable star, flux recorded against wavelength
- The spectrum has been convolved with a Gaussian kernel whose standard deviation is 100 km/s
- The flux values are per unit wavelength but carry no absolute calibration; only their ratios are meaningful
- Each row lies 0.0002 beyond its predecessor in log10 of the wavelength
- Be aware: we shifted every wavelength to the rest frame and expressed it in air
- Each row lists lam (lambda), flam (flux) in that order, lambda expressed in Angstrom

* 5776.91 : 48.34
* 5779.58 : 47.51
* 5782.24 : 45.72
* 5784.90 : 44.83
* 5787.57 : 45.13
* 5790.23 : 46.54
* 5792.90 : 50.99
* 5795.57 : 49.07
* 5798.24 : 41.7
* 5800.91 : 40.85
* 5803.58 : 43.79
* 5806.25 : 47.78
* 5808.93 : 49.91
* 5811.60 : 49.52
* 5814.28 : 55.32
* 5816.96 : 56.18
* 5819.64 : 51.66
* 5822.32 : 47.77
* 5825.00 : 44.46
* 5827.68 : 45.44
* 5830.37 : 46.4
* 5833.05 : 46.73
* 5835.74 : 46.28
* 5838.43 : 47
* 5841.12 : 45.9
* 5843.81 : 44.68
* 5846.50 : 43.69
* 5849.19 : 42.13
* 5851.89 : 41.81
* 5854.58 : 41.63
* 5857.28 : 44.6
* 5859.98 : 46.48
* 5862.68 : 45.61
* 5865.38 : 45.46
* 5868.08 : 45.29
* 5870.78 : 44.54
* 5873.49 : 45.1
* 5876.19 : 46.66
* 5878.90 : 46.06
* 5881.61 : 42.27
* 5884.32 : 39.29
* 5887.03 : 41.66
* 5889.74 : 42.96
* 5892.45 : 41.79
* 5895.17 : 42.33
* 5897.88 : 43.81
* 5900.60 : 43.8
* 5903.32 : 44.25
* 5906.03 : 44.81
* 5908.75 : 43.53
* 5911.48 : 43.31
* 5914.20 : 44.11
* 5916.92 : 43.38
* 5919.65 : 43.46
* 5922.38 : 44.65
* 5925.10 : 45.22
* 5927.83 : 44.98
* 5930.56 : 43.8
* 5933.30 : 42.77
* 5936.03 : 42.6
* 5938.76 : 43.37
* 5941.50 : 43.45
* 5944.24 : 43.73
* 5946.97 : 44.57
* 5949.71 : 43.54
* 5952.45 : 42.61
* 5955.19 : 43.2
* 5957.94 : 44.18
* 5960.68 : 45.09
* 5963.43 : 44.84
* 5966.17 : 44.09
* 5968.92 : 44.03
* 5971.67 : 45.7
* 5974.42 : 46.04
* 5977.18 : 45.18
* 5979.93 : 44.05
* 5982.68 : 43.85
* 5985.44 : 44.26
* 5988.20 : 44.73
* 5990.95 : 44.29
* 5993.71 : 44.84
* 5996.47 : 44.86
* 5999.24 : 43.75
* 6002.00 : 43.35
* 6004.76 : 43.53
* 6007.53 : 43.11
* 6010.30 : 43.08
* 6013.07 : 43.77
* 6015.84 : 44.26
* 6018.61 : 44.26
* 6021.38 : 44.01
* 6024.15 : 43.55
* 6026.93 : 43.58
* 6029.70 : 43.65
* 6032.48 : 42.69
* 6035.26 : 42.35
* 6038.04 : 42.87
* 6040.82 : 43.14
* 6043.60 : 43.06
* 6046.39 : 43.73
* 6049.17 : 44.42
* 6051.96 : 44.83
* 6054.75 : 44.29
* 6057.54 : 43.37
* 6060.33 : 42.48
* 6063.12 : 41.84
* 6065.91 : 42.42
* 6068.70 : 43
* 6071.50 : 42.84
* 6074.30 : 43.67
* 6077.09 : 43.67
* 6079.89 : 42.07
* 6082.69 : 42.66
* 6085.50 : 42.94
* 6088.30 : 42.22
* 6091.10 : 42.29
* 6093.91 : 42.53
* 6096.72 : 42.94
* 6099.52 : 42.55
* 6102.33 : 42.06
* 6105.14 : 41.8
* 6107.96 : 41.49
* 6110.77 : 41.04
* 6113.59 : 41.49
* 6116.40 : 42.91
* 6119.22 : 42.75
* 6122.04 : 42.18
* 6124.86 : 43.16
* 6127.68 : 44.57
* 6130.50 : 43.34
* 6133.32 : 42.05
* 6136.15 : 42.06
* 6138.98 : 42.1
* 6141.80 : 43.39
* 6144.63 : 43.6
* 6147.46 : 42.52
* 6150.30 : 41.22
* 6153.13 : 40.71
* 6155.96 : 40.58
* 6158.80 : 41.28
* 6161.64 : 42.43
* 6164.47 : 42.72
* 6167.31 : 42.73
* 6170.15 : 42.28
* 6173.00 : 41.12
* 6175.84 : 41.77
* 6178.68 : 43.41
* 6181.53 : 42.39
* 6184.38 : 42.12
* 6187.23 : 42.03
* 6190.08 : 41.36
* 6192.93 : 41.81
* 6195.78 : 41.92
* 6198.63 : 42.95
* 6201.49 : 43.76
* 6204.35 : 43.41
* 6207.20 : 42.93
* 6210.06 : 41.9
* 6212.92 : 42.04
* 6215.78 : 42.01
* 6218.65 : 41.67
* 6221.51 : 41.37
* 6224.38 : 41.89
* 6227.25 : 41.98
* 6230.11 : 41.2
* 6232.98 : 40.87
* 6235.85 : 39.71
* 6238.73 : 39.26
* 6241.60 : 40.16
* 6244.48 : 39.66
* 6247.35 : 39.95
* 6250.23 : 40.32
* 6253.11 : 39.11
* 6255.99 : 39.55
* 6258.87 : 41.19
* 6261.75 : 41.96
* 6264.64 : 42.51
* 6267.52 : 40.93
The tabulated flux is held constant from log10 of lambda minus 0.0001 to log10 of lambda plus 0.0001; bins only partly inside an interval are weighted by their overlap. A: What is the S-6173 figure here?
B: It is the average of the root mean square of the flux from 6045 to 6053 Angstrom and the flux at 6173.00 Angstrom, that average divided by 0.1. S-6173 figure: 427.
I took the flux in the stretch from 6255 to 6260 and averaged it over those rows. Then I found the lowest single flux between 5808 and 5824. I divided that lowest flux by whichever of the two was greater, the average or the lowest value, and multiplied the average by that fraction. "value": 40.4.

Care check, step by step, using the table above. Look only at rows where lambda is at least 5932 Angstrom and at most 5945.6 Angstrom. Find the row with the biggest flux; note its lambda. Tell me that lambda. 5944.24 Angstrom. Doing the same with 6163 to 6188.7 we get 6178.68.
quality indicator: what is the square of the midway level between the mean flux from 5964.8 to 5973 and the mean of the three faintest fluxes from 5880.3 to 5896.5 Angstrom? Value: 1828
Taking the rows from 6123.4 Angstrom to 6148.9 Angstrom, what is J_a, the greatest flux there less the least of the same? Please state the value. 2.52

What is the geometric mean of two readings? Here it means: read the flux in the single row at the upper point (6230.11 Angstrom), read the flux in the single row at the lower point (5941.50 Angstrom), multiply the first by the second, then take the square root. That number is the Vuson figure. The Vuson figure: 42.3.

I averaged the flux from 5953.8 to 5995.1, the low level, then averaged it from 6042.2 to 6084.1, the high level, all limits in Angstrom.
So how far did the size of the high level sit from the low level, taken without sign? 1.3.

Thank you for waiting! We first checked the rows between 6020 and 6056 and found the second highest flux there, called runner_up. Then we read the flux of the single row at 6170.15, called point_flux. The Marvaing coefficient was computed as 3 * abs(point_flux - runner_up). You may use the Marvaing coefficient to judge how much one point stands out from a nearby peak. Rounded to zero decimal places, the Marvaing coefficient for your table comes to 6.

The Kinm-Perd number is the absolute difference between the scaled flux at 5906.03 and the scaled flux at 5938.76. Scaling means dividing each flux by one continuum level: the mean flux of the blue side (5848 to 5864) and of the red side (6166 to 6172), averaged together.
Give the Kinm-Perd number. 0.033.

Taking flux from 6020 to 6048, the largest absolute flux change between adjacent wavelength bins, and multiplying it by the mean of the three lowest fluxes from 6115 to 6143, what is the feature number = 40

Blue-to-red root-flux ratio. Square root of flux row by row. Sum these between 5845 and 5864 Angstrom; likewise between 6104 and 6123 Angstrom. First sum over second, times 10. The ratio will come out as 10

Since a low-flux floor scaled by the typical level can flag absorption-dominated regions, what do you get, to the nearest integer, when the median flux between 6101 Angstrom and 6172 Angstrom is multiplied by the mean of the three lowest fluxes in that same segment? 1720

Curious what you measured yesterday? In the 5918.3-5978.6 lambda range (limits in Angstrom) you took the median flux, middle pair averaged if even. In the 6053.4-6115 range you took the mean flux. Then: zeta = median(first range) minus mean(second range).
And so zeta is 1.5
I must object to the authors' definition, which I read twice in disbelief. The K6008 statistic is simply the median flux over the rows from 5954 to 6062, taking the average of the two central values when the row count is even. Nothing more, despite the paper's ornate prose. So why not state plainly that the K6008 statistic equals 44.0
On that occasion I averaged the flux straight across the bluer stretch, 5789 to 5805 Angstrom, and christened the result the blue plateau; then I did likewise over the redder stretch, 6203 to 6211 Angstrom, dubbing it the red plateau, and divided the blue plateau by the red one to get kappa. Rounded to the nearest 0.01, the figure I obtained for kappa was 1.06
